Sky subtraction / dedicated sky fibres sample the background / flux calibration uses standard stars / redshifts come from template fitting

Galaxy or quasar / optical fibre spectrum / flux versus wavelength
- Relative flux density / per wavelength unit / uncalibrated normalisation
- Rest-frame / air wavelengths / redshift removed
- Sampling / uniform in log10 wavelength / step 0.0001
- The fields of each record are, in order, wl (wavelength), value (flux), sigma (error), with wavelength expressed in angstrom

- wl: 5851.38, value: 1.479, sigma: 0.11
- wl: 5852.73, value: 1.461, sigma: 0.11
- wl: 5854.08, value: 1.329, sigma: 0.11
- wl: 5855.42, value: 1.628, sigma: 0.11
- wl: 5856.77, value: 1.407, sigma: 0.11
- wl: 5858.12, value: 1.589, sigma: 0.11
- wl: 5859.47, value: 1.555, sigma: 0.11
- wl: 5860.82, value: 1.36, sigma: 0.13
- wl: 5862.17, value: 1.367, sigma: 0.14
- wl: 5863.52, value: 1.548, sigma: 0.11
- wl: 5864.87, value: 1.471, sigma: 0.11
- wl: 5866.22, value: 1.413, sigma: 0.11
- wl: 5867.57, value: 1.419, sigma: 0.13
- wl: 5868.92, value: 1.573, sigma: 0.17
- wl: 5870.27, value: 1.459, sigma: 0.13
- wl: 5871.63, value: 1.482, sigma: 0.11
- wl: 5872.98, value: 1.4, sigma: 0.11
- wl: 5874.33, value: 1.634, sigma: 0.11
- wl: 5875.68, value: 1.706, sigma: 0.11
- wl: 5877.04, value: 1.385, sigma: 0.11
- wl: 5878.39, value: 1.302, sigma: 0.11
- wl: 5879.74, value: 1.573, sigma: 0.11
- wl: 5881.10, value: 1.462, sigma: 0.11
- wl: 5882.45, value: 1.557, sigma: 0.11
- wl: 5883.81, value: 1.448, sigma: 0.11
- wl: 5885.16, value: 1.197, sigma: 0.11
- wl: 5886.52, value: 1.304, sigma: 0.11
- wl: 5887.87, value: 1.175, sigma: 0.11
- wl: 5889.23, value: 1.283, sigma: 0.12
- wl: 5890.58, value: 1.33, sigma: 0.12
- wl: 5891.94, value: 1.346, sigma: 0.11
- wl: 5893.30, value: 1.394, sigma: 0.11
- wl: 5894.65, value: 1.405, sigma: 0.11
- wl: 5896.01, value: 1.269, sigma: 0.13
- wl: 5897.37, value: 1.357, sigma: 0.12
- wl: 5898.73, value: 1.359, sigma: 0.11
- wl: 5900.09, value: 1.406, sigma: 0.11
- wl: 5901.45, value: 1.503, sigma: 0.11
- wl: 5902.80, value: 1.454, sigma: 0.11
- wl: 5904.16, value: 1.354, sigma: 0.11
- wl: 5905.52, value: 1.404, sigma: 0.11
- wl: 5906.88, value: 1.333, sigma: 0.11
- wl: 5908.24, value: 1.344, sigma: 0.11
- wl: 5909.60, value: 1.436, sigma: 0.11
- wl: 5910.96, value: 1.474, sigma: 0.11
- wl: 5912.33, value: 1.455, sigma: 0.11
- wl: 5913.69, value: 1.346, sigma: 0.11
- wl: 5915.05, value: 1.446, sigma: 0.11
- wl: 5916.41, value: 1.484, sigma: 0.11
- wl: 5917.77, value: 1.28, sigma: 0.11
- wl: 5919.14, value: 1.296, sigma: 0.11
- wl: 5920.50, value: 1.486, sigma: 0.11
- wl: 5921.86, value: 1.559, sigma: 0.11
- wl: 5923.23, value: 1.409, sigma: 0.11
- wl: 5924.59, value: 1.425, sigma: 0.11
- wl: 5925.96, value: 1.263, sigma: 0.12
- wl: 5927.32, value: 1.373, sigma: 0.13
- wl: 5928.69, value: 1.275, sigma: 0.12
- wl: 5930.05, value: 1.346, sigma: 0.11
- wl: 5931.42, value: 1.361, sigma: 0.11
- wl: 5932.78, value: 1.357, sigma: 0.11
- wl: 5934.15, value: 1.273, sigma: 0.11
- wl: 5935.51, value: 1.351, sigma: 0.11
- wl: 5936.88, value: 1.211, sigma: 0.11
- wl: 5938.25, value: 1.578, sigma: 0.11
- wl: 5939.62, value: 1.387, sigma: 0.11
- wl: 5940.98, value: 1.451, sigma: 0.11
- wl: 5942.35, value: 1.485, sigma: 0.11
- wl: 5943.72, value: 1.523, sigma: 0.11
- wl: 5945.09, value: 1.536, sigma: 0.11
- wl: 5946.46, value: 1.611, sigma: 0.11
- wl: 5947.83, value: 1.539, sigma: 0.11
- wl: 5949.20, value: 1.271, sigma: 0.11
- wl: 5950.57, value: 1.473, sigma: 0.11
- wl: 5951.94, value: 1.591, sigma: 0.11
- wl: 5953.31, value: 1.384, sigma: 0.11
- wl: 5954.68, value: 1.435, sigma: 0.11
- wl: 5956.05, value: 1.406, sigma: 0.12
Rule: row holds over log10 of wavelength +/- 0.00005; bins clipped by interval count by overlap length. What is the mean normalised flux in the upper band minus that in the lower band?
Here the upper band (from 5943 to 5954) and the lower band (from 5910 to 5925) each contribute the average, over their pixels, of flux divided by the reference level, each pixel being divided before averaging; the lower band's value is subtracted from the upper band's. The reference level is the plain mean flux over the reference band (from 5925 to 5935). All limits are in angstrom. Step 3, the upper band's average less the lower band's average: 0.05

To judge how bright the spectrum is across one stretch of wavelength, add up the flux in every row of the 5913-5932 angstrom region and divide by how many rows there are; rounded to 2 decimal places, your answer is 1.38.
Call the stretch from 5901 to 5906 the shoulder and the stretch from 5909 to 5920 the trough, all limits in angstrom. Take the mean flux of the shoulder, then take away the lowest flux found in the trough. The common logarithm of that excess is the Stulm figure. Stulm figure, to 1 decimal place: -0.8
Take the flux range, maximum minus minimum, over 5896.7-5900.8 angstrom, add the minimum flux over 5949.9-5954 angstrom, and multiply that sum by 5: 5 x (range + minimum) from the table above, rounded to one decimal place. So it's 7.2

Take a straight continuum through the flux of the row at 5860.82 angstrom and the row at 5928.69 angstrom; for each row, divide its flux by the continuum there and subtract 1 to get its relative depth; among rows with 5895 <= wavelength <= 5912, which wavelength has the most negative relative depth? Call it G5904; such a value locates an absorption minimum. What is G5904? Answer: 5896.01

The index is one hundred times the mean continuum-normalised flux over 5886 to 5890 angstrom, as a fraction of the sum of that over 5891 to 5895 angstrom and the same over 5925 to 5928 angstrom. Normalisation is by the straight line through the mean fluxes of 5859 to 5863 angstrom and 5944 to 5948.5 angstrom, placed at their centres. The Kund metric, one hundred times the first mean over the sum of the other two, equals 47.5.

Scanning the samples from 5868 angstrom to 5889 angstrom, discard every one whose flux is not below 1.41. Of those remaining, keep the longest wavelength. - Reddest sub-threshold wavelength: 5887.87 angstrom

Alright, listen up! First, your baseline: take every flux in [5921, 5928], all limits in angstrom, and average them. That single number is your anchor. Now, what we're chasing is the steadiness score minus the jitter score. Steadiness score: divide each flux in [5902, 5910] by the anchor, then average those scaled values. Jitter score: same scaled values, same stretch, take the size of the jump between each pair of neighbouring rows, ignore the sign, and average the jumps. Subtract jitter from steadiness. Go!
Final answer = 0.941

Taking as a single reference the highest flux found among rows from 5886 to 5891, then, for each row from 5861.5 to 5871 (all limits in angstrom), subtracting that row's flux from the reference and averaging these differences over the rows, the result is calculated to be -0.134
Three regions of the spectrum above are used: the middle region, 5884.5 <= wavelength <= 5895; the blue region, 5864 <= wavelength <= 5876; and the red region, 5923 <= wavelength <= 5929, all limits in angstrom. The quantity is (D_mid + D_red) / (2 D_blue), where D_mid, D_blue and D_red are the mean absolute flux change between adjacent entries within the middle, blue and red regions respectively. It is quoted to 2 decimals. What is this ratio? 0.88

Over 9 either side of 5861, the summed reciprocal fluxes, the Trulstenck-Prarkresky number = 8.88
